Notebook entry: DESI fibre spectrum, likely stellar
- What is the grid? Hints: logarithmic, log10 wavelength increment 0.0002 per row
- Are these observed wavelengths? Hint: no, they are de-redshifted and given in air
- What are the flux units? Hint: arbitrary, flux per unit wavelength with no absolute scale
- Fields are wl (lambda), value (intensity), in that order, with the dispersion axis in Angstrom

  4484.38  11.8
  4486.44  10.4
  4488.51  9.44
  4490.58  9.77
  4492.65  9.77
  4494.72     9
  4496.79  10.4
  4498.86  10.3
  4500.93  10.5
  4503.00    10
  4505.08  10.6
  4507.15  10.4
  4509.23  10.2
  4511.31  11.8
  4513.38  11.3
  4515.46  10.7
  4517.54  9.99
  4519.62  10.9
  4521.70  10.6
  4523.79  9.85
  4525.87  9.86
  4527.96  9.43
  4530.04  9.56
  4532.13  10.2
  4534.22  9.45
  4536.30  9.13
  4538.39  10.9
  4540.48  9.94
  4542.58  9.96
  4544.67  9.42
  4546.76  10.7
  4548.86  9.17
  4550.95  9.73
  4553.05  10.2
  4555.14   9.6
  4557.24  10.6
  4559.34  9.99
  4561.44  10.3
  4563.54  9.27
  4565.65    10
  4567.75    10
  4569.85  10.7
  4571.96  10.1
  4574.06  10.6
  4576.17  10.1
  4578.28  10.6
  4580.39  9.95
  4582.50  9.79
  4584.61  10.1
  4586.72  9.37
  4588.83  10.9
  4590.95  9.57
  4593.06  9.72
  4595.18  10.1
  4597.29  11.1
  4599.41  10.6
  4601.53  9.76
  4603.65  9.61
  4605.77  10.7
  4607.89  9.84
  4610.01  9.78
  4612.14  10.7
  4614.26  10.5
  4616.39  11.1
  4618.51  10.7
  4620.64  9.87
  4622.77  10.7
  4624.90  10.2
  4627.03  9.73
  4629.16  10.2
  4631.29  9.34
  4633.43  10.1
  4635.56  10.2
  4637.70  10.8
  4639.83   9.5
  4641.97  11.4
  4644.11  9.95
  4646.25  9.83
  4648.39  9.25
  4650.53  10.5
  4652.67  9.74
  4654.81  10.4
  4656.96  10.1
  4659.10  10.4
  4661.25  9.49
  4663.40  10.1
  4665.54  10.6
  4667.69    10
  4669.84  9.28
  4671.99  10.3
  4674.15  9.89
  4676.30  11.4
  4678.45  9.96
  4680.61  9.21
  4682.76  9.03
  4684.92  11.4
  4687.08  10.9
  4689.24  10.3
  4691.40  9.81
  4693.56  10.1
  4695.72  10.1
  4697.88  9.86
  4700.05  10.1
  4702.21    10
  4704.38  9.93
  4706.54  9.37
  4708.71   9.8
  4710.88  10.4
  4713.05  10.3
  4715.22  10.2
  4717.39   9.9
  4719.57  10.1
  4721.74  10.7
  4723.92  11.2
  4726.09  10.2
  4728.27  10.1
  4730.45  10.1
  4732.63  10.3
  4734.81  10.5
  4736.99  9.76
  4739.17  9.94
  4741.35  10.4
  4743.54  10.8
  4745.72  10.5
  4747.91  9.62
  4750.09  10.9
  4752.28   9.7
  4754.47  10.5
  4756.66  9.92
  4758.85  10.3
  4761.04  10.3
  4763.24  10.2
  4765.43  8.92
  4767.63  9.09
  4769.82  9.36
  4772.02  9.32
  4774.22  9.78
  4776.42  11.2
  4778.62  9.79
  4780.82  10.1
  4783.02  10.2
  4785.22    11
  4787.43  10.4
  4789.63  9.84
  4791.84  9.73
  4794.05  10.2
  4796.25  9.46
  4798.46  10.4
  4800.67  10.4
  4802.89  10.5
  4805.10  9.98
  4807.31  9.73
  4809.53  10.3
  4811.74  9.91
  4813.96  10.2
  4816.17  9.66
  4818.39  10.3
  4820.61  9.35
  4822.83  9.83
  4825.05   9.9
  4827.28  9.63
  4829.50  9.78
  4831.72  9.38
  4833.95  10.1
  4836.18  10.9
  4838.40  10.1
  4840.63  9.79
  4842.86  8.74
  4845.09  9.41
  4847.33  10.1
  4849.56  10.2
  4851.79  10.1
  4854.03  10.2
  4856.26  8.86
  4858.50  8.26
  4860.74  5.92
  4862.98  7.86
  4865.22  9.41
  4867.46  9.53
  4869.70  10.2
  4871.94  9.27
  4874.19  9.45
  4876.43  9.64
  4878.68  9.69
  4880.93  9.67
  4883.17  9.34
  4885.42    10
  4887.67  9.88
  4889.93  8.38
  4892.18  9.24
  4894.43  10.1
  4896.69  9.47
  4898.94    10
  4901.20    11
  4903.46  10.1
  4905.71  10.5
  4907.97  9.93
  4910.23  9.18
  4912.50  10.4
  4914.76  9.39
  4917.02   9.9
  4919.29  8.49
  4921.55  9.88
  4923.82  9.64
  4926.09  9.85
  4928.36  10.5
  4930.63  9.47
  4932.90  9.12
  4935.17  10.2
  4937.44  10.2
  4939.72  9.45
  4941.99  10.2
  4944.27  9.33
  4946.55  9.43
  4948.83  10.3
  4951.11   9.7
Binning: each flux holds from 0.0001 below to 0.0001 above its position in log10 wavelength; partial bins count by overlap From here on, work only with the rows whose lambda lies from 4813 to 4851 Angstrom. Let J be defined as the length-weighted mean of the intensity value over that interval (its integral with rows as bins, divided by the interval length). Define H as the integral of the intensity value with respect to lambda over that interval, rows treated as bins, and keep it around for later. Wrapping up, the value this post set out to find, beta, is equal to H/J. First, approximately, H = 374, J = 9.85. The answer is 38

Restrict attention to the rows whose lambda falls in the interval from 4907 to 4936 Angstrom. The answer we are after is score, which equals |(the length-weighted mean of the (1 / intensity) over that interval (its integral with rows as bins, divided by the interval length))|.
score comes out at 0.104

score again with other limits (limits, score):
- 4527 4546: 0.102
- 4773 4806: 0.098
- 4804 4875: 0.106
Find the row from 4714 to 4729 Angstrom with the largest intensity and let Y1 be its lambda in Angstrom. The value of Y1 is 4723.92 Angstrom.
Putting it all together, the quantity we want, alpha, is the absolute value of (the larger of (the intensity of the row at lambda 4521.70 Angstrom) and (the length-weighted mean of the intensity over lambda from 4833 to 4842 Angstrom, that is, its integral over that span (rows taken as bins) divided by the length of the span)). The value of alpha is 10.6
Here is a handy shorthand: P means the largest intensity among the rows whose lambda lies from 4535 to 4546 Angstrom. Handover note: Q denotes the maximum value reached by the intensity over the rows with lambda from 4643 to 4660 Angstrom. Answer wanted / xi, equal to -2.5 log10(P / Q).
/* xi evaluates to -0.04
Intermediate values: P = 10.9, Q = 10.5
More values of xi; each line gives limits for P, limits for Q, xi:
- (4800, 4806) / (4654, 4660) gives -0.01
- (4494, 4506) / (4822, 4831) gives -0.07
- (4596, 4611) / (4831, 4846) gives -0.02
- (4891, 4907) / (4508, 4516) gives 0.08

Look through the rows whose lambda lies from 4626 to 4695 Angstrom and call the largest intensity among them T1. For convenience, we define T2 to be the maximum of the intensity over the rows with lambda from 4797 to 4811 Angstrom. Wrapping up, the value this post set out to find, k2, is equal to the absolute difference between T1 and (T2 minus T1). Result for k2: 12.3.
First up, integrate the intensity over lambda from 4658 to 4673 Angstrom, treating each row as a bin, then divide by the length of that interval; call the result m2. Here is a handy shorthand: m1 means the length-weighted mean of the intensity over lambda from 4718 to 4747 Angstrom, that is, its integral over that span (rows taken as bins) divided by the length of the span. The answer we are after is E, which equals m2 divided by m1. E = 0.97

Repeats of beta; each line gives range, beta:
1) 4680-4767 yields 87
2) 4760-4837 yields 77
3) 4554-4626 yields 72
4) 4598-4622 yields 24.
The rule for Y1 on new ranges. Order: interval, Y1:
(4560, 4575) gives 4569.85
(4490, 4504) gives 4500.93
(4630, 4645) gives 4641.97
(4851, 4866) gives 4854.03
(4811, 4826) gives 4818.39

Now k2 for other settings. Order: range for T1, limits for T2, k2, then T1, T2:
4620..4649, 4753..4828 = 11.6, 11.4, 11.2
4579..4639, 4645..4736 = 10.8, 11.1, 11.4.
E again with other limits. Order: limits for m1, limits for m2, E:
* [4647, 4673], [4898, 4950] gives 0.98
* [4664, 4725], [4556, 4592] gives 1.00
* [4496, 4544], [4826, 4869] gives 0.92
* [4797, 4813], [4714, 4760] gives 1.01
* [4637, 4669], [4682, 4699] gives 1.01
